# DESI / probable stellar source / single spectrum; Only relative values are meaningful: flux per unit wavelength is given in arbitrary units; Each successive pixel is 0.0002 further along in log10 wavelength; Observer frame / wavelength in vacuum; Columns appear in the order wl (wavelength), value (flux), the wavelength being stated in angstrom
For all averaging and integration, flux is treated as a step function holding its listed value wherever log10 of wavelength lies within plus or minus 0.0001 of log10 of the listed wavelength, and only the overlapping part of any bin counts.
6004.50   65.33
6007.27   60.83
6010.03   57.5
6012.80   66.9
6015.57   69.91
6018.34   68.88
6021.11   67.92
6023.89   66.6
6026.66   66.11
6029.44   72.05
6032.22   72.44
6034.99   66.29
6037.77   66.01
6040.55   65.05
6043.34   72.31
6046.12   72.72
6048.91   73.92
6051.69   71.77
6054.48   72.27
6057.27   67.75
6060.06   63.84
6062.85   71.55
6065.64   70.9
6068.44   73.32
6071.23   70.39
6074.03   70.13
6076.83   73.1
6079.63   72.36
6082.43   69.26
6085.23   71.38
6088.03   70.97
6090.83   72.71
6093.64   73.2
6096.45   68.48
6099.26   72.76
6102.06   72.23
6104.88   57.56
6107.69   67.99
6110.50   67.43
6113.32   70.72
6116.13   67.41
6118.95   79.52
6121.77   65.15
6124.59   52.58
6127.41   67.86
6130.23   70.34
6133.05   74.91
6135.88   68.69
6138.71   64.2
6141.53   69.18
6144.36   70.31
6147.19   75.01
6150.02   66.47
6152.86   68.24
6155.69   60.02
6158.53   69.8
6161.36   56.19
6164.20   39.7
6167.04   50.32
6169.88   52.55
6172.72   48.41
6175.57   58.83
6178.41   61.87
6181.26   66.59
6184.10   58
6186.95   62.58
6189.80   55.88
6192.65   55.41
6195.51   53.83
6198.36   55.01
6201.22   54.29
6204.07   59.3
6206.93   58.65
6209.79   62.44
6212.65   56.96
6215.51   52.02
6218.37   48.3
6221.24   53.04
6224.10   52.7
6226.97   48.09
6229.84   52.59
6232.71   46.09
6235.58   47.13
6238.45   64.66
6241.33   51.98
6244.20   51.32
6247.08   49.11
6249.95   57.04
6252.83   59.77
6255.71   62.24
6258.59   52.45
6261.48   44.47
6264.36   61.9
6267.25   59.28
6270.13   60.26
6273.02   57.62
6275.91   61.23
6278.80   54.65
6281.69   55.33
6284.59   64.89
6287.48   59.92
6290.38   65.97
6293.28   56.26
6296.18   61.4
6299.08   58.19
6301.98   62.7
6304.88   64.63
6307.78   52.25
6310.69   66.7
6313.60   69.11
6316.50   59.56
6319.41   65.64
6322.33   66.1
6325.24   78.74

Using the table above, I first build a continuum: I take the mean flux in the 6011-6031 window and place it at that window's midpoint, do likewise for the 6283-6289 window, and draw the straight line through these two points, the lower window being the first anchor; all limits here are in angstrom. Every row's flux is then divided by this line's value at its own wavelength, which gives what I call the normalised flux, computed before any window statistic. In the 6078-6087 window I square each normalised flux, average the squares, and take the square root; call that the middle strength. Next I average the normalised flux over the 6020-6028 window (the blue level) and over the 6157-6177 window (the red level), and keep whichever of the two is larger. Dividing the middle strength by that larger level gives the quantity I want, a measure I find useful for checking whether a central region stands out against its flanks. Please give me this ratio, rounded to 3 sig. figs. 1.08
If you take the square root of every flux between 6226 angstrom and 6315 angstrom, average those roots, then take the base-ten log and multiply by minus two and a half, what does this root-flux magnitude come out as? -2.20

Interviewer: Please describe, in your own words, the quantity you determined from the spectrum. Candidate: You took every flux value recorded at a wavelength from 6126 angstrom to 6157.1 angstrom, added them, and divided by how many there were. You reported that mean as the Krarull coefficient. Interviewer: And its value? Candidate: 69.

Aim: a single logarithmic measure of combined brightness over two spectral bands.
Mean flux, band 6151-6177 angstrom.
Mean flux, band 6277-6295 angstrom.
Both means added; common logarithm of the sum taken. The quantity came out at 2.063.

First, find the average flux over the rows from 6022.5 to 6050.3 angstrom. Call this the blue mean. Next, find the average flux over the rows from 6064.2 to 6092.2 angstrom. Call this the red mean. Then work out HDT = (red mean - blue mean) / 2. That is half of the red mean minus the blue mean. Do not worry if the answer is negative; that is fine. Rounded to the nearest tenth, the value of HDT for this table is 1.1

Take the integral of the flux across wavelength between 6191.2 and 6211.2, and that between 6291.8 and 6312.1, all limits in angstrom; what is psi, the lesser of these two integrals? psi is 1139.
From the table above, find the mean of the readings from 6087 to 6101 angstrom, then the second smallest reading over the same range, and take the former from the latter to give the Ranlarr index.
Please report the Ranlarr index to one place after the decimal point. -0.7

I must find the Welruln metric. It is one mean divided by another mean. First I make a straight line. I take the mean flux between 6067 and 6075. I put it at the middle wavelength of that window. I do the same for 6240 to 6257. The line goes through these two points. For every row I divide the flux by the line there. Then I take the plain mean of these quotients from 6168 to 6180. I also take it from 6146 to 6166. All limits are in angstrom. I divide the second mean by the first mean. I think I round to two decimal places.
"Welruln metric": 1.09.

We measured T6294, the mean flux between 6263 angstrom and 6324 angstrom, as 61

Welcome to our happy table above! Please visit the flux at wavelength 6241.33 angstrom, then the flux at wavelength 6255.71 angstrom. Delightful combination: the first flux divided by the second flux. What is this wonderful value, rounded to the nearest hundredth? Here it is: 0.84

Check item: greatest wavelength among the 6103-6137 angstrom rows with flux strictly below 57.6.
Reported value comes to 6124.59 angstrom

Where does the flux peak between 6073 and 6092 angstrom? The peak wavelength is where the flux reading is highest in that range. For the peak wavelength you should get 6076.83 angstrom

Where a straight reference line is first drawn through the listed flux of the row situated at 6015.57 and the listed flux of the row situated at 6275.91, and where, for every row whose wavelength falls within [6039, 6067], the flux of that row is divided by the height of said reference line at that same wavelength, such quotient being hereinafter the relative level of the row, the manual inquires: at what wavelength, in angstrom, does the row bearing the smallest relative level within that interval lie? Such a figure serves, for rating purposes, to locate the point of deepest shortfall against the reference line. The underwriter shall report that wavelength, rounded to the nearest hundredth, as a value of 6060.06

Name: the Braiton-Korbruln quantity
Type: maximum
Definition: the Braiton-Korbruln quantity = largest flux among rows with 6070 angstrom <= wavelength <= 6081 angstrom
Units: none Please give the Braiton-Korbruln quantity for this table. 73.1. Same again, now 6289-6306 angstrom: 65.97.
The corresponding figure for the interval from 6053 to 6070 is 73.32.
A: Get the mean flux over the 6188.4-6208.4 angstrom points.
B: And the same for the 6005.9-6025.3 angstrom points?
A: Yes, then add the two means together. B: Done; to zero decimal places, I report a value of 122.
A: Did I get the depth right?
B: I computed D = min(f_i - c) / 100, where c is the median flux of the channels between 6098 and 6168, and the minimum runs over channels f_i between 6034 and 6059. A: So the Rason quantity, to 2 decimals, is -0.03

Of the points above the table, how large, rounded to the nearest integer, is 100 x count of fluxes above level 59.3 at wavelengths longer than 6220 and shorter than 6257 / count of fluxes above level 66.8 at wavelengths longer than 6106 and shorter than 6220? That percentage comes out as 21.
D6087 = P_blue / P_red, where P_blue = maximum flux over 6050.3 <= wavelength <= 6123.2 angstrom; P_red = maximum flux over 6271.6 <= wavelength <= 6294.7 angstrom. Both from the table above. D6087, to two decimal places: 1.21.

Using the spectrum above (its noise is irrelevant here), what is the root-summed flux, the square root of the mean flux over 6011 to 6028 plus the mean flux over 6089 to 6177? 11.5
